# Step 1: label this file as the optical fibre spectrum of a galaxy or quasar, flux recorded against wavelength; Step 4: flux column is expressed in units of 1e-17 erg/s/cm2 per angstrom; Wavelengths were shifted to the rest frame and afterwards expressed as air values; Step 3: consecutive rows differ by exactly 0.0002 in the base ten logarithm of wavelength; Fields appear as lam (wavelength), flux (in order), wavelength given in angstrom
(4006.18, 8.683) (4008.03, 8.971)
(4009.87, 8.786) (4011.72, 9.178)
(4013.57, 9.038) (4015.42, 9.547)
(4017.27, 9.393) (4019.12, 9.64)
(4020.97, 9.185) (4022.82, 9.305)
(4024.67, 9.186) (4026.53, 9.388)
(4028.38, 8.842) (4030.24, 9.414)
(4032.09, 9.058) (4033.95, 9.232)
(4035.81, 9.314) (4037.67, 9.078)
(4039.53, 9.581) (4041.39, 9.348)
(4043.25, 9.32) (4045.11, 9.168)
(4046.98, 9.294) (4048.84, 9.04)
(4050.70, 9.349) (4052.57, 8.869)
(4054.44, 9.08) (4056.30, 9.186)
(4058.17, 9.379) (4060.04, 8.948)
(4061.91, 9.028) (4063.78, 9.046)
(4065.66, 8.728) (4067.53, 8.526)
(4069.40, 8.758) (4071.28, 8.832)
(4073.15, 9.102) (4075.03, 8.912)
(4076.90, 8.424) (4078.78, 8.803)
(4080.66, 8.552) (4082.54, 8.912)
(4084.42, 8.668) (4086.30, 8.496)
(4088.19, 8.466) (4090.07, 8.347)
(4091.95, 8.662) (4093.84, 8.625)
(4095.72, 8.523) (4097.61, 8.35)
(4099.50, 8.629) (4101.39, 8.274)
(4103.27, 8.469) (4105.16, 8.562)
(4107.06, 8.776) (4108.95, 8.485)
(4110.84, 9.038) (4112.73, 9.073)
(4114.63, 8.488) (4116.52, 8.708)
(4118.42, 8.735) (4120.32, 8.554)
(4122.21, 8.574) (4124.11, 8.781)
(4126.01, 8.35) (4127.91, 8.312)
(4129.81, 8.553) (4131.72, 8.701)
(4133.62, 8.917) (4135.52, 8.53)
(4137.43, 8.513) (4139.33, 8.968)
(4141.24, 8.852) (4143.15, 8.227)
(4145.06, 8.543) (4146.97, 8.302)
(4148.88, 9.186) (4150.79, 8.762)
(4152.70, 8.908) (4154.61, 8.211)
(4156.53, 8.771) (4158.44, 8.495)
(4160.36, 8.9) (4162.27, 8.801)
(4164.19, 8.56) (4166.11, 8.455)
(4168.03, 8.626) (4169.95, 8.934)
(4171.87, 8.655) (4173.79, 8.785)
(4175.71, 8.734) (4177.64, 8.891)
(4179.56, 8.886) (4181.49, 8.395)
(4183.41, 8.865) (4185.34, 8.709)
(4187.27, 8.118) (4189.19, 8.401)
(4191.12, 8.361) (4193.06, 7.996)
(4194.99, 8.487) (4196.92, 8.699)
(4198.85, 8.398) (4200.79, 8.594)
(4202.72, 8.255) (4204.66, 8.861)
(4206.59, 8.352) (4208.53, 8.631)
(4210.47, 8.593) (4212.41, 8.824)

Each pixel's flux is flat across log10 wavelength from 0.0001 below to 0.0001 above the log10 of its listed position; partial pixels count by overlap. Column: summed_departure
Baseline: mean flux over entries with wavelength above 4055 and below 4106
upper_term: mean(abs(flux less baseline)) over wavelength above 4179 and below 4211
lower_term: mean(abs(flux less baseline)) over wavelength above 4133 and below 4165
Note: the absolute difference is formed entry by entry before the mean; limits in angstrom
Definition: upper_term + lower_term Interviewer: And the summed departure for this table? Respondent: 0.50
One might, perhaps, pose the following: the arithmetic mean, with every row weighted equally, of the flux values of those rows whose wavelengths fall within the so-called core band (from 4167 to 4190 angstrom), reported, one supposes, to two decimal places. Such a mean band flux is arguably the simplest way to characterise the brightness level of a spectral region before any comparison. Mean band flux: 8.67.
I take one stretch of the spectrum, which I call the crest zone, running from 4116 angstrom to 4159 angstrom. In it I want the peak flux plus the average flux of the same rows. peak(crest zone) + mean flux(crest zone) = 17.8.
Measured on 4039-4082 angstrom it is 18.6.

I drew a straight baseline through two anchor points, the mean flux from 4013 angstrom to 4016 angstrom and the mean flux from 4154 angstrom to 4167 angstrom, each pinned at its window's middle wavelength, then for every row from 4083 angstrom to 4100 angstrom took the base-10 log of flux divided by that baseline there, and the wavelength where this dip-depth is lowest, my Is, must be 4090.07 angstrom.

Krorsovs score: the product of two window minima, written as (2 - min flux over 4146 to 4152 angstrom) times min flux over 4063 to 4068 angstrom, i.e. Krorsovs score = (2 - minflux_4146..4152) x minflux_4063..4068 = -53.7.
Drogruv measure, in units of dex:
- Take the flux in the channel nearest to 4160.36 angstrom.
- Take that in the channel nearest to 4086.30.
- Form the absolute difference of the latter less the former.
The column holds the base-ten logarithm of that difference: -0.4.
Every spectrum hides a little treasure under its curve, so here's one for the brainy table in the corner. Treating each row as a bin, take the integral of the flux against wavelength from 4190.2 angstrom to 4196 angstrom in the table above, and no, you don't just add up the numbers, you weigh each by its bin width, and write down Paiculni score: 48.0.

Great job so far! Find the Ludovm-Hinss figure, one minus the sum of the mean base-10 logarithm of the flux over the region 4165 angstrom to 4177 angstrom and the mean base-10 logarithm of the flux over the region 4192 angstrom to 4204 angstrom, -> -0.864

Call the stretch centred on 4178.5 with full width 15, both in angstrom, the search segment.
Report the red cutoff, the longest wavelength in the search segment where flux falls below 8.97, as 4185.34 angstrom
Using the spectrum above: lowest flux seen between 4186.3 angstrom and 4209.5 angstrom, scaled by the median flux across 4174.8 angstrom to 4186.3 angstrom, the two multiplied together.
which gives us 70.4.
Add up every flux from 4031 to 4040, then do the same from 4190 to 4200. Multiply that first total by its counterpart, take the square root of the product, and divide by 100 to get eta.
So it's 0.440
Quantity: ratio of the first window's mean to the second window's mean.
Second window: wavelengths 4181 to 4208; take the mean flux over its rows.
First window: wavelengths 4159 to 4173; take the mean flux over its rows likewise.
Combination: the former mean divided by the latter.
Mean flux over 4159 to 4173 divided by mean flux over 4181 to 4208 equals 1.03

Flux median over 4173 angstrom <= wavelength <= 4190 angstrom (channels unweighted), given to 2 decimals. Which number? 8.73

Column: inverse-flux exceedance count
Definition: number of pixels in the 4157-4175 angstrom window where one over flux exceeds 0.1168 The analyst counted 3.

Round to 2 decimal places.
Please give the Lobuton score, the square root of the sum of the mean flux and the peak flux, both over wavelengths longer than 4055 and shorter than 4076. 4.28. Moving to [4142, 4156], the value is 4.22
